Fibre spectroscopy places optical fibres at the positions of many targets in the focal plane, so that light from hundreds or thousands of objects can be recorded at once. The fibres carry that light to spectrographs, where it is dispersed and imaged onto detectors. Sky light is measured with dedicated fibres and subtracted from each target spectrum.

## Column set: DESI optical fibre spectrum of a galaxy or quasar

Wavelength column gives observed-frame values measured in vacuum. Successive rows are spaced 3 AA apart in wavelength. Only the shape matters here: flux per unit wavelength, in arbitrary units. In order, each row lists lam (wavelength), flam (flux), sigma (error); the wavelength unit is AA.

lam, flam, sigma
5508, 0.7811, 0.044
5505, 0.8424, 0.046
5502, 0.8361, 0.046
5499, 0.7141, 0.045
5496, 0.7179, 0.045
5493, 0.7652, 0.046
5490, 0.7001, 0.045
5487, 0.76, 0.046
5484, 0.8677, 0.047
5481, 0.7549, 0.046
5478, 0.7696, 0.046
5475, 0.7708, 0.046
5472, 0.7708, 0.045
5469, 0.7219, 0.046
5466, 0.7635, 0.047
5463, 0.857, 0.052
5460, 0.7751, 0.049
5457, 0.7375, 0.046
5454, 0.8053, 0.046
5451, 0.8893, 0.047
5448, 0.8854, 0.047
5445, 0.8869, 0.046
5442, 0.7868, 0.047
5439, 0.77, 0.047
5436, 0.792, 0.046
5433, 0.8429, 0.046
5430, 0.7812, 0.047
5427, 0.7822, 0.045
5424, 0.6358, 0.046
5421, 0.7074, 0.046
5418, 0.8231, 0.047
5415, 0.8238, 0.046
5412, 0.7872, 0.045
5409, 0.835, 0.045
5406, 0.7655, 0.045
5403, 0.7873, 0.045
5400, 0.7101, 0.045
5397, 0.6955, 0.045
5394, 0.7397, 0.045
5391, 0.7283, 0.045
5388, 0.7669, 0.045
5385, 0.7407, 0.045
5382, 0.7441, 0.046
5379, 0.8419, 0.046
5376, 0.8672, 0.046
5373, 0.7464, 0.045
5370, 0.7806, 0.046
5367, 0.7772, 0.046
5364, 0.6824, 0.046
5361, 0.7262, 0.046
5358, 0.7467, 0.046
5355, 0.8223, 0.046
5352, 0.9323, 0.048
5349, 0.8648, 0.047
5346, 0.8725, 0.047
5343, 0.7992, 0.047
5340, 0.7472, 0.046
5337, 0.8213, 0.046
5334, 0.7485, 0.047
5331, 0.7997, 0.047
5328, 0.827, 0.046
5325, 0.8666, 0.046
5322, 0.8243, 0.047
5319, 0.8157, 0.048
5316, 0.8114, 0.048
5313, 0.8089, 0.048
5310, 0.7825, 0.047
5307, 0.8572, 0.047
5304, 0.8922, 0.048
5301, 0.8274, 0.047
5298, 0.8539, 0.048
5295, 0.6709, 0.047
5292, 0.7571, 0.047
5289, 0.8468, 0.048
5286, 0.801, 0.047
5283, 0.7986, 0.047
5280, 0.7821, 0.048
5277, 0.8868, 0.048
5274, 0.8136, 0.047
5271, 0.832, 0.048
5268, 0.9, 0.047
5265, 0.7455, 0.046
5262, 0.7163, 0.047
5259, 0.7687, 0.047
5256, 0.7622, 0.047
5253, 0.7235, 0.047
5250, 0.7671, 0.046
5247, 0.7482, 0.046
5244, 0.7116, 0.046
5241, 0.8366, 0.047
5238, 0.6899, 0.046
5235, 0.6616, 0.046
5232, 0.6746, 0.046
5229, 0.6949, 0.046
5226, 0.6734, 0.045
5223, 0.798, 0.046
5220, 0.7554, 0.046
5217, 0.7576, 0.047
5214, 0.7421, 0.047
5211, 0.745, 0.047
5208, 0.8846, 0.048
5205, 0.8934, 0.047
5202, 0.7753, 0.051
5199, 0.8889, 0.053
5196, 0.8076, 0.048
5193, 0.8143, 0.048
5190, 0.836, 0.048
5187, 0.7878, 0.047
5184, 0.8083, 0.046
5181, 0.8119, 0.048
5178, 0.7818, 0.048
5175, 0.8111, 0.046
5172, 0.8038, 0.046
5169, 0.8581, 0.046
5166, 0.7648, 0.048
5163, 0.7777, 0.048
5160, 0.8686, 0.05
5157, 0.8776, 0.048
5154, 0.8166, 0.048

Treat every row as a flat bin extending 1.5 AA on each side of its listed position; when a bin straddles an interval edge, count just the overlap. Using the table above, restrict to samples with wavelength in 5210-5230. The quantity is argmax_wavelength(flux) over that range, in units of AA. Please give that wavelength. 5223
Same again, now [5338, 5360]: 5352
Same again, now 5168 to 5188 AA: 5169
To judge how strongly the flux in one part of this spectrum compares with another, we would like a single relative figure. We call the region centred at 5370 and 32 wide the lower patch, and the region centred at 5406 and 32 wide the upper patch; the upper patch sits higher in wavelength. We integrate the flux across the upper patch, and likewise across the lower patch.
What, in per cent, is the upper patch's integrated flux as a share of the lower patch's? 99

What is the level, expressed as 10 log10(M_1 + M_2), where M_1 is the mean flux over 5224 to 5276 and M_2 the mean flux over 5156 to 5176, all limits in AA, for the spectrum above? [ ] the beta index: 1.96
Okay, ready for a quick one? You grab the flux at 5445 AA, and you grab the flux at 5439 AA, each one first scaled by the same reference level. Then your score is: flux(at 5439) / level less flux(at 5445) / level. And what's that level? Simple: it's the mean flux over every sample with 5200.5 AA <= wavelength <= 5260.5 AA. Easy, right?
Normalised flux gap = -0.16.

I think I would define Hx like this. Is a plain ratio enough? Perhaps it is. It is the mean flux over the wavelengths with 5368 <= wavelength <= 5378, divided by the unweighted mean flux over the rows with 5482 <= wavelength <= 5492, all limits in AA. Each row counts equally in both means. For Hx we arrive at 1.03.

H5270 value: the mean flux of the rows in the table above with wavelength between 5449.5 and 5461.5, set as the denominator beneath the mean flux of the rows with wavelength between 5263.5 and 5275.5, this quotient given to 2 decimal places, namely 1.03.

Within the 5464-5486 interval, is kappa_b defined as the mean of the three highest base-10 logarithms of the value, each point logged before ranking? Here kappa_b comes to -0.10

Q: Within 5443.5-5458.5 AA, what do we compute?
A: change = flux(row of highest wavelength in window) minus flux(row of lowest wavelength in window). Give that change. -0.15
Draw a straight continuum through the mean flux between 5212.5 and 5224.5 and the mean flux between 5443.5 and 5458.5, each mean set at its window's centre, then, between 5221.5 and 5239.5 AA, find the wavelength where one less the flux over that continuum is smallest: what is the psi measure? 5223 AA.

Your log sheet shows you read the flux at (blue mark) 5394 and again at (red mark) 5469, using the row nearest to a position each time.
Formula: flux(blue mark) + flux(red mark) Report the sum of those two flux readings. 1.46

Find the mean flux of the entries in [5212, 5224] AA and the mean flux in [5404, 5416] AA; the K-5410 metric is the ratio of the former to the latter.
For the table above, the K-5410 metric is 0.95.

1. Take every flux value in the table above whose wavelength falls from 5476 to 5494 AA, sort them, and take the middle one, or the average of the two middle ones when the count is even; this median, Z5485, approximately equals 0.76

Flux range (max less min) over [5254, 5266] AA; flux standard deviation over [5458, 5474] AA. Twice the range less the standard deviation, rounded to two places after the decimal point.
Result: 0.06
